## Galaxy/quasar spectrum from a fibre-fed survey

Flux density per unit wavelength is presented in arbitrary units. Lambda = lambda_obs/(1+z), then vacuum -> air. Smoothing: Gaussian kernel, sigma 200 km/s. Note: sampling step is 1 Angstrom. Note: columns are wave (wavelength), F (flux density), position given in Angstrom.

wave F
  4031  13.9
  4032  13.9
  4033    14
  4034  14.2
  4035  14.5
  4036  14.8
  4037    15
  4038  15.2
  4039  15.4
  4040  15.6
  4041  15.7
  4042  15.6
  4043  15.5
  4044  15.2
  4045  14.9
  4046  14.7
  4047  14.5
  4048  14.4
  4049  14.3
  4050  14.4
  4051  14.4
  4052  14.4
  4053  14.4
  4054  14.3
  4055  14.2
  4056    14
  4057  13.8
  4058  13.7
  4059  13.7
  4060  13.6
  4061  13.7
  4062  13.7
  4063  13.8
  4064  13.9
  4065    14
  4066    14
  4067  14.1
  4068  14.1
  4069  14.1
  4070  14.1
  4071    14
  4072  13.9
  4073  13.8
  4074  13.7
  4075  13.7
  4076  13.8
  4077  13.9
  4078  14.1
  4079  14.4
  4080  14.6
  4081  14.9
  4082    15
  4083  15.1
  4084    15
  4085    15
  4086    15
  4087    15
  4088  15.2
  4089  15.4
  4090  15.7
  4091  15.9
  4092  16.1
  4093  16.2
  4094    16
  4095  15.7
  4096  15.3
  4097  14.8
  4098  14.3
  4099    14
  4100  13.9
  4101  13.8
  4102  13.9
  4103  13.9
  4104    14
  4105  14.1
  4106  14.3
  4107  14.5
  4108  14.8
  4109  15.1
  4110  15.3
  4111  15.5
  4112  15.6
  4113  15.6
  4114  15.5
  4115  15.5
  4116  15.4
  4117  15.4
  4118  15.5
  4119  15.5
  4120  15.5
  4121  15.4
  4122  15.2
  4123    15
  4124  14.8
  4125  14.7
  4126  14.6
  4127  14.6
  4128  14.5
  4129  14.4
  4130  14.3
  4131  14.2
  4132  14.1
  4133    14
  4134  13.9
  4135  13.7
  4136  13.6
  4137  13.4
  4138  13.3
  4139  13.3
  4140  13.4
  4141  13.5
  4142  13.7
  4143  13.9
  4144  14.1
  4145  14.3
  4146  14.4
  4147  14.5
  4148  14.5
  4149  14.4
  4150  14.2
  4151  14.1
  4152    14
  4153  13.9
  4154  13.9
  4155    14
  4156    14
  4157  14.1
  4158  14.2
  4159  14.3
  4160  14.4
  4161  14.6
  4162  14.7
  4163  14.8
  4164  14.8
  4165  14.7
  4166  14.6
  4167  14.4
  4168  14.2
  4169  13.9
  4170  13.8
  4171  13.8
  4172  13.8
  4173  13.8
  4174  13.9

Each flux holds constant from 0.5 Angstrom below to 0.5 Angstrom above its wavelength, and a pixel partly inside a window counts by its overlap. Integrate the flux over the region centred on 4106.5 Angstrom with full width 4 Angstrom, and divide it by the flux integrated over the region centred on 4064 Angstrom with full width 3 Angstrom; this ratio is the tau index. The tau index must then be 1.38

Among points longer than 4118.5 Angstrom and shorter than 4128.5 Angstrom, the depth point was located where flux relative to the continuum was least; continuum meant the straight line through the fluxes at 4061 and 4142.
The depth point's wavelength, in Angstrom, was 4128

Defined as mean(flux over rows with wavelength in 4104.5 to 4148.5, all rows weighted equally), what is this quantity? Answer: 14.6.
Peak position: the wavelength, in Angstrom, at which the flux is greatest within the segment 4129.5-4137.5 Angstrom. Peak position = 4130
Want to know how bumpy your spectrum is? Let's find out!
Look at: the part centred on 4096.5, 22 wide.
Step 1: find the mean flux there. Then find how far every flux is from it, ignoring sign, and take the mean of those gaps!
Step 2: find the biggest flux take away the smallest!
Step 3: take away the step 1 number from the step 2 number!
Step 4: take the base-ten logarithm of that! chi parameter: 0.22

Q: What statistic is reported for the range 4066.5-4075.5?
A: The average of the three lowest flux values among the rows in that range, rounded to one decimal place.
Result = 13.7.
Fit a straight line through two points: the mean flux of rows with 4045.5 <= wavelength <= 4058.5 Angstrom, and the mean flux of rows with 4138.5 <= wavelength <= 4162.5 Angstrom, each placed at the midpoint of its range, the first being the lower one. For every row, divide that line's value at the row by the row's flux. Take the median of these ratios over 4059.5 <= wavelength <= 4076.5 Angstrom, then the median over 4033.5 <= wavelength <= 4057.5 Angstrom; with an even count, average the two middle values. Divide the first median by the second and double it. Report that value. 2.08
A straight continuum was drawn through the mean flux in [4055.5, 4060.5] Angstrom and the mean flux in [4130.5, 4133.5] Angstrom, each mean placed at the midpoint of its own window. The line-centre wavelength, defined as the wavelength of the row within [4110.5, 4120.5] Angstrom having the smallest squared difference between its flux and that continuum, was 4117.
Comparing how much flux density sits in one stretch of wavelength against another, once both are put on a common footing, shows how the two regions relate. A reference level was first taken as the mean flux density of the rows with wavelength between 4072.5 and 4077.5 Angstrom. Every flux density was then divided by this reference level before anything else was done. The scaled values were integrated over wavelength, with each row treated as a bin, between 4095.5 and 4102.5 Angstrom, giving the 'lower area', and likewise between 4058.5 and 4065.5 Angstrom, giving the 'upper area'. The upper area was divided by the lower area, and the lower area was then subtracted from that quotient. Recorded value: -6.3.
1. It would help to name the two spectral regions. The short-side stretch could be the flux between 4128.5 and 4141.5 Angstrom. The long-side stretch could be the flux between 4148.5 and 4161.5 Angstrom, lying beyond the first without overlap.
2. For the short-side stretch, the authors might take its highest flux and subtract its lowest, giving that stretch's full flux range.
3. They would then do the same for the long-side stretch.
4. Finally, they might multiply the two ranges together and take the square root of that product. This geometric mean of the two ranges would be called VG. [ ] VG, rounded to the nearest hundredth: 0.88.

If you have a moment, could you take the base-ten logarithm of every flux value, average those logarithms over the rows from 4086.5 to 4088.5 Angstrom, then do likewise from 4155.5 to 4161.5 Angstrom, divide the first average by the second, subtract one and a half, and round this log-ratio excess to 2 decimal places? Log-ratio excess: -0.48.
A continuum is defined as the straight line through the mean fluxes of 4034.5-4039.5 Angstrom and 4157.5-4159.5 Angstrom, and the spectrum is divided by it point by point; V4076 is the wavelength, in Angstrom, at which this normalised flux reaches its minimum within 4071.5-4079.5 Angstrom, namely 4074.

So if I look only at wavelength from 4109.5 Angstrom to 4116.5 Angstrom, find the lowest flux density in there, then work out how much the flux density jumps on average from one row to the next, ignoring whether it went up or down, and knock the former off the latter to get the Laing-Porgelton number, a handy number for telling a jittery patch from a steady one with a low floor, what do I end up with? -15.2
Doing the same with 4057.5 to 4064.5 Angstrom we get -13.5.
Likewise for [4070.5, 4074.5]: -13.6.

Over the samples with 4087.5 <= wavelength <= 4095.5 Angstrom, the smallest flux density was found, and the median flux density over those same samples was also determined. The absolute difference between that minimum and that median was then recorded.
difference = 0.6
